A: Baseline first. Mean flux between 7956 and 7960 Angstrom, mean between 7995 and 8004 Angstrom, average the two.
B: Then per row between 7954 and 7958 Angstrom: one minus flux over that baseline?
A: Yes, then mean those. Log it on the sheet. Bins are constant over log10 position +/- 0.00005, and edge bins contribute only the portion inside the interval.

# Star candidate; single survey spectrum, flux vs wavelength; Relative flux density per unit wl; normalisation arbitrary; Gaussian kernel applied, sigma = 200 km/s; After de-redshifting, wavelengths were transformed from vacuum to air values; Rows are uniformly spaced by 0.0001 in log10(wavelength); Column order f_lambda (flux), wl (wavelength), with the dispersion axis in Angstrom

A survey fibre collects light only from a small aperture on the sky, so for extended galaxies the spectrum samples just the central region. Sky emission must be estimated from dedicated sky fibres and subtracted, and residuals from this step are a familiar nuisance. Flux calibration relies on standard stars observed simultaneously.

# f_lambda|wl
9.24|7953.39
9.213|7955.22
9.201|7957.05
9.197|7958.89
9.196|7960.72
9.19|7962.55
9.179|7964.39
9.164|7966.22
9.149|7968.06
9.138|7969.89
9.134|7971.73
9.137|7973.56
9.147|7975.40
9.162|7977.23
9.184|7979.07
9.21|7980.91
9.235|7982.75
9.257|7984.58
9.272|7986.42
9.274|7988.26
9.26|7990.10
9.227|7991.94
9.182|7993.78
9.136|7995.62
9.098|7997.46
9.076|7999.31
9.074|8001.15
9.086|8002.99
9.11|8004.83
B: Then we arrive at -0.007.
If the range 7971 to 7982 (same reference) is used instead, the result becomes -0.002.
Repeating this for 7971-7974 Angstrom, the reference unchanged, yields 0.001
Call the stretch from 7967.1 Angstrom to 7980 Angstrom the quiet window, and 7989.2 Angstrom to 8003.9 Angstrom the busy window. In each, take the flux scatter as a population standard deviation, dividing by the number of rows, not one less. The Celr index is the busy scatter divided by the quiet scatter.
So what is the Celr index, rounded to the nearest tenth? 4.1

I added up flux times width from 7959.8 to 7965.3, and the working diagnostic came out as 50.5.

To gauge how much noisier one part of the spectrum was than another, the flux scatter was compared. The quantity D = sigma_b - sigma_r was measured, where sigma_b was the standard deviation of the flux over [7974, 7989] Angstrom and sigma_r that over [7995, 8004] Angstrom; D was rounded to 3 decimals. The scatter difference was 0.024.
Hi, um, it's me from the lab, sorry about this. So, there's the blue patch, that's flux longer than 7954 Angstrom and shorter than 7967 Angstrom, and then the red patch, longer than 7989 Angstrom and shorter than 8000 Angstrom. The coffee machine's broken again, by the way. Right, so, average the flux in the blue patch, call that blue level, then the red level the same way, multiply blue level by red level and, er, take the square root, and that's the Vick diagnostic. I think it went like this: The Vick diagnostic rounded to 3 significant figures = 9.18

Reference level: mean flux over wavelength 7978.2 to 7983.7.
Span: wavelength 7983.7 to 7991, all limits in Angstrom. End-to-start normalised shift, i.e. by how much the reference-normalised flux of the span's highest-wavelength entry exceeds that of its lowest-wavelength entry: 0.000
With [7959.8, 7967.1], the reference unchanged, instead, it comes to -0.003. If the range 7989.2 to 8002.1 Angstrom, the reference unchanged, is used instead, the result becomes -0.020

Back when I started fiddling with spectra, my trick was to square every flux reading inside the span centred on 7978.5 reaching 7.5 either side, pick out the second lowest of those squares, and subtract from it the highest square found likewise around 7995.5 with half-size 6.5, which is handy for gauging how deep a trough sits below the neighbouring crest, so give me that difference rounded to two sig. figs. -2.3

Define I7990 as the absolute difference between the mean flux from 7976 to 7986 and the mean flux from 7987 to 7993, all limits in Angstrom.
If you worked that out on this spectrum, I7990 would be 0.04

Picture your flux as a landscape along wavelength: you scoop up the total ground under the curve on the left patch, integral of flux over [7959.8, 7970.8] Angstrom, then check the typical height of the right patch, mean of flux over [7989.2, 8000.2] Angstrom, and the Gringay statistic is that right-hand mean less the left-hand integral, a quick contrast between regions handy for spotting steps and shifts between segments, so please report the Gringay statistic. -91.7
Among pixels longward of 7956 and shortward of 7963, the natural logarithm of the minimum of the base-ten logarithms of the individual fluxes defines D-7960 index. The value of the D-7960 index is -0.0374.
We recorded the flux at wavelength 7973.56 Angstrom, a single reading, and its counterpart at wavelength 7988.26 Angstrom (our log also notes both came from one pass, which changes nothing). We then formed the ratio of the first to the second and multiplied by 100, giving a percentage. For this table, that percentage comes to 98.5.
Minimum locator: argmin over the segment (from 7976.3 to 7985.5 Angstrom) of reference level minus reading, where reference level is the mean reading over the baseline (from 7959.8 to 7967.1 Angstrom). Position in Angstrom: 7984.58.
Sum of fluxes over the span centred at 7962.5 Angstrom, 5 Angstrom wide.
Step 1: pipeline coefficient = 28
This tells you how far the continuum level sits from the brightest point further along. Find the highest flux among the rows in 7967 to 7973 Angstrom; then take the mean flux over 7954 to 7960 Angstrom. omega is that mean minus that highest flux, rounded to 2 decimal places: 0.05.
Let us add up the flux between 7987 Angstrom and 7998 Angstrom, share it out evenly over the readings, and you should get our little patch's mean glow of 9.20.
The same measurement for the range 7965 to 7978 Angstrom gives 9.15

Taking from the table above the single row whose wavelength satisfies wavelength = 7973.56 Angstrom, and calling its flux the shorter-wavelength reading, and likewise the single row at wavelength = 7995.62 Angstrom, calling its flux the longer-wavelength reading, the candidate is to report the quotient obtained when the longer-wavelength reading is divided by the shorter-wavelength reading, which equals 1.000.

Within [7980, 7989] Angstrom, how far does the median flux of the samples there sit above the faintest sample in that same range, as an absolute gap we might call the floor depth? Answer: 0.047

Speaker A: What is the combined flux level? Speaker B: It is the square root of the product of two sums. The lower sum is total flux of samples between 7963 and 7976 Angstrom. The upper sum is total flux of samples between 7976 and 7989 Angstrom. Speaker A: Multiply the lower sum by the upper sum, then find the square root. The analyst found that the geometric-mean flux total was 64.3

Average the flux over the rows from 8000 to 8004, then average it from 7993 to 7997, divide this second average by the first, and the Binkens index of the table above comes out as 1.01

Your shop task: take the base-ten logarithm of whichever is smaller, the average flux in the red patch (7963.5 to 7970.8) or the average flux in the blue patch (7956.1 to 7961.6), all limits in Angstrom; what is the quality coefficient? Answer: 0.962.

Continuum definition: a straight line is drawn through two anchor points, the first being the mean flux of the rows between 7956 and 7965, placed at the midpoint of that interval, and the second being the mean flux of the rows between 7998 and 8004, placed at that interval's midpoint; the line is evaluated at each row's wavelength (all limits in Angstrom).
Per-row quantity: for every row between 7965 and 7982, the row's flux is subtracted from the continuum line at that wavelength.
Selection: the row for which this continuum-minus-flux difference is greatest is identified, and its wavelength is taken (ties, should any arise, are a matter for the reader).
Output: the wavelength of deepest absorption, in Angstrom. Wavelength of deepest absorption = 7969.89 Angstrom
